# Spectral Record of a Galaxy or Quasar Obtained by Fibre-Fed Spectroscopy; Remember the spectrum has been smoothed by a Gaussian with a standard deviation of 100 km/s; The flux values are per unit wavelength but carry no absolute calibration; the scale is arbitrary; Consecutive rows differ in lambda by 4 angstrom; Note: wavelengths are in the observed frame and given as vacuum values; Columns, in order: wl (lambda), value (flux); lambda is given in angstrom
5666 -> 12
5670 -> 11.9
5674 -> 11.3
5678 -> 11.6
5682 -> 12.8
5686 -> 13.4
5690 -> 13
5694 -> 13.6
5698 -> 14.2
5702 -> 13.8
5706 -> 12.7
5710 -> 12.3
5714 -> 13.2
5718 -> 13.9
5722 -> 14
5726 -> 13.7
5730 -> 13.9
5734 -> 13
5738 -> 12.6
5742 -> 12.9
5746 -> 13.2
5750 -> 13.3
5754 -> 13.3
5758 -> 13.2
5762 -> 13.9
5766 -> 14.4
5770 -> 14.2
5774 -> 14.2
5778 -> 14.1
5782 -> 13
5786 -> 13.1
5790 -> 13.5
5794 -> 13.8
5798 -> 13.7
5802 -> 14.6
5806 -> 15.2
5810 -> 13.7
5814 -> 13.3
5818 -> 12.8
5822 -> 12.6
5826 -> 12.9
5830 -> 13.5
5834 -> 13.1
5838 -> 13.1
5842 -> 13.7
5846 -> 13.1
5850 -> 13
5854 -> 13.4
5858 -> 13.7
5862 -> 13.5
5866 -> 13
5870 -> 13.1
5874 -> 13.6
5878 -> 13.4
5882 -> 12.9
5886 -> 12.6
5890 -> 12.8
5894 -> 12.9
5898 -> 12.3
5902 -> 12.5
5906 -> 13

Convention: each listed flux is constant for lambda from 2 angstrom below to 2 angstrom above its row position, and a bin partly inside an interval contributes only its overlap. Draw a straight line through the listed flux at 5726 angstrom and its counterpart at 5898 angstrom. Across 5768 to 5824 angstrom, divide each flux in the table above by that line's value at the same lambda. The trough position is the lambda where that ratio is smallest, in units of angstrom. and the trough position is 5822 angstrom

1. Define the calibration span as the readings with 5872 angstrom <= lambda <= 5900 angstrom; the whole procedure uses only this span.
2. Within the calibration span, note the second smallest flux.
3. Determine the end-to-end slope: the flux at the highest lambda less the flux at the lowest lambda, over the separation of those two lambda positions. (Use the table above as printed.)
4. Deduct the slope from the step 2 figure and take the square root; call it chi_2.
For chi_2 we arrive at 3.56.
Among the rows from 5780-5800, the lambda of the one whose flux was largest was 5794 angstrom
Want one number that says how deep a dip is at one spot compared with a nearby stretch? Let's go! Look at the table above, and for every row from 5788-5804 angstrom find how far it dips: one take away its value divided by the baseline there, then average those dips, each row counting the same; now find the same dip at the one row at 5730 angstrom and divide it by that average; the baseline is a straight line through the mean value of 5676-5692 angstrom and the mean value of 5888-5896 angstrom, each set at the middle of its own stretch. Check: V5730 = 1.0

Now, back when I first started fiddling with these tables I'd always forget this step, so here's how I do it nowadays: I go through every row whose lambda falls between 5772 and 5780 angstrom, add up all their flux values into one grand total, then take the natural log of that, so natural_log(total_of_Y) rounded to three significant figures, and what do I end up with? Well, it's 3.34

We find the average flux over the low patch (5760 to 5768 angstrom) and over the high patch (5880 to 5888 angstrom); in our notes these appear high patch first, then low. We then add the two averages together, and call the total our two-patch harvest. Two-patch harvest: 26.9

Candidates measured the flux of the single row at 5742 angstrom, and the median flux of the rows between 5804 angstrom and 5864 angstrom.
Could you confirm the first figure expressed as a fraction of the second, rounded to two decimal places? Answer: 0.97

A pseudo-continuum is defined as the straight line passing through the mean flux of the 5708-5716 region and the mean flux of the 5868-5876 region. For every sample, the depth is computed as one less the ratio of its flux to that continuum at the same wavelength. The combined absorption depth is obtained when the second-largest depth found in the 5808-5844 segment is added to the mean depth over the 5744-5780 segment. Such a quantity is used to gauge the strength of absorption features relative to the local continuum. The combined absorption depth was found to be -0.037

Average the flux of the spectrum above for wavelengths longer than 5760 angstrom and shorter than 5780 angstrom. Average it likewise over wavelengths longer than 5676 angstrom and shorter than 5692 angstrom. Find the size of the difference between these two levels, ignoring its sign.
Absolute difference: 1.5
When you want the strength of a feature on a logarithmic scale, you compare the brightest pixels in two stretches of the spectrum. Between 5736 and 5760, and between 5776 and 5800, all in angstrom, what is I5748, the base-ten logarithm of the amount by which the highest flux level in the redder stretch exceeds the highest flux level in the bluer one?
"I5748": -0.1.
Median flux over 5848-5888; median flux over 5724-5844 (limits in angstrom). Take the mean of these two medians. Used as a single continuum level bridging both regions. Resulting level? 13.3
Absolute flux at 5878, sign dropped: 13.40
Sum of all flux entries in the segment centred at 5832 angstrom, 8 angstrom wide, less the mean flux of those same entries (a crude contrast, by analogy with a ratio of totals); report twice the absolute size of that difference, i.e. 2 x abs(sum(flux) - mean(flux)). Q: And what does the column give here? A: 26.6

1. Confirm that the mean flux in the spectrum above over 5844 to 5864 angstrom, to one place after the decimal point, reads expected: 13.3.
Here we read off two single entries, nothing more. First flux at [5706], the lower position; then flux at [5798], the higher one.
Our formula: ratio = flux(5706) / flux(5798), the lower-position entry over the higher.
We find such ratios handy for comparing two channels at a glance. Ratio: 0.93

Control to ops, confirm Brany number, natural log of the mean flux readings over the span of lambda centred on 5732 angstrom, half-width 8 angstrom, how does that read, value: 2.59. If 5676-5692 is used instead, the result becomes 2.54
